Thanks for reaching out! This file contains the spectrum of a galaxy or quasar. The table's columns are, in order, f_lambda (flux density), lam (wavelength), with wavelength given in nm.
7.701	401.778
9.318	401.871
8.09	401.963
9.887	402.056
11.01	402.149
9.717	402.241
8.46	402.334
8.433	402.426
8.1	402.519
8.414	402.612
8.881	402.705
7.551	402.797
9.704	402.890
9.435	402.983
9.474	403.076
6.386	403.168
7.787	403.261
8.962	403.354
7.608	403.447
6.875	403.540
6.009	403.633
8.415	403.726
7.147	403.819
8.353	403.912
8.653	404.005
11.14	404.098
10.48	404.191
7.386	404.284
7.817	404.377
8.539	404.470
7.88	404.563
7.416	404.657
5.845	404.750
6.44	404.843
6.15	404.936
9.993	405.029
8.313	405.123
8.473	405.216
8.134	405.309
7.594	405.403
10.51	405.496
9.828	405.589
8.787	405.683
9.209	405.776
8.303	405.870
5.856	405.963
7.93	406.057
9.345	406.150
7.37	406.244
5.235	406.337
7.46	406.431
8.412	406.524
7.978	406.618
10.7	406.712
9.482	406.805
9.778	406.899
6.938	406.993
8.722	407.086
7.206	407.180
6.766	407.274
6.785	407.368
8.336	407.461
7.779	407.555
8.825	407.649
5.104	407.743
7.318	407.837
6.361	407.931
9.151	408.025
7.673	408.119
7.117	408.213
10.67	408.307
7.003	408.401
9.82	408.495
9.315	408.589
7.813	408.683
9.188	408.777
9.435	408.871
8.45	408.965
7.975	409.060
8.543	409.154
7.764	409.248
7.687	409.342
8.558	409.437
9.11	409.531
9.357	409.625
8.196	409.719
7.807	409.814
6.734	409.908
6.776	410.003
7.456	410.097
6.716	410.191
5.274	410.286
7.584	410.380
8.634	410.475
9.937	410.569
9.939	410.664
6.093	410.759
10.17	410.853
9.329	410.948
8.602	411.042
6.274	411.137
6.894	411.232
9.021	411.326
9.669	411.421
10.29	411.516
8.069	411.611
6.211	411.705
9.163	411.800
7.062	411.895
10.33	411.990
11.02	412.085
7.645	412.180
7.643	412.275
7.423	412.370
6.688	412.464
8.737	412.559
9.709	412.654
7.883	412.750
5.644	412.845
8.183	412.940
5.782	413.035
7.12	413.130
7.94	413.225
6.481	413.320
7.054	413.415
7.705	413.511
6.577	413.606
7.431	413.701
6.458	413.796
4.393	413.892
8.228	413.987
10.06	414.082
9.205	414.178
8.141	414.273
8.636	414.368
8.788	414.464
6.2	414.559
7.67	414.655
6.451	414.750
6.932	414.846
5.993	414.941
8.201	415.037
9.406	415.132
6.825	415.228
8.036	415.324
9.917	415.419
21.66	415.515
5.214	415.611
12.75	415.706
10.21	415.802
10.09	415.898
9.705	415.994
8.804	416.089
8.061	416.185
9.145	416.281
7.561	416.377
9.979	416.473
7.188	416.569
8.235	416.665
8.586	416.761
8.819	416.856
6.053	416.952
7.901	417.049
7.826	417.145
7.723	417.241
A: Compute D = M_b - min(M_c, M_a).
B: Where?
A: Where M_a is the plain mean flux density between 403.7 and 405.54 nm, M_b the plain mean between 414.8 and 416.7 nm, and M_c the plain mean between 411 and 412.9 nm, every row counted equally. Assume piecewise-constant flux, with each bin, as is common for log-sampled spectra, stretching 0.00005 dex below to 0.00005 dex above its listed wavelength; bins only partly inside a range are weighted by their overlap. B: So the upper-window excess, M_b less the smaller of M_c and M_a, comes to 1.0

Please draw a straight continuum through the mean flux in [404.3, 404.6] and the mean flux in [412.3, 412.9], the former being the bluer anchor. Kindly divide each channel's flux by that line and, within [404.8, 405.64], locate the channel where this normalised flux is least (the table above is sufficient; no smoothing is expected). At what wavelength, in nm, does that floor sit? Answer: 404.936 nm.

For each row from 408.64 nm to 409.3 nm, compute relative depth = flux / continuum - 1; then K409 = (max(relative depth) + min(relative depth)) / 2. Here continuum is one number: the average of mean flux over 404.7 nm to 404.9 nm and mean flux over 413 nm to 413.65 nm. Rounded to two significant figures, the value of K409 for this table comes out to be 0.31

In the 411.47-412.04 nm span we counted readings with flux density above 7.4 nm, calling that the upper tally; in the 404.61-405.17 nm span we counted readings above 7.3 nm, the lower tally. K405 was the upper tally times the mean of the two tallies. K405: 14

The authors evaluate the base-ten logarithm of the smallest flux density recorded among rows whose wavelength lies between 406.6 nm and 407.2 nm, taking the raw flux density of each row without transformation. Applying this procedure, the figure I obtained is 0.84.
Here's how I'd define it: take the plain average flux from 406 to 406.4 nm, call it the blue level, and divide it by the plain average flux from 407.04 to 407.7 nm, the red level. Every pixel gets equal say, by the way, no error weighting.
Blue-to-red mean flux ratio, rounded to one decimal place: 1.0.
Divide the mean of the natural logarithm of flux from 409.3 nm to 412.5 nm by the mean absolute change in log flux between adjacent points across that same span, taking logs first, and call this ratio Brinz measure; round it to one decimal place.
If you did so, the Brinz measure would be 12.1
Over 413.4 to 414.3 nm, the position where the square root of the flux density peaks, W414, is 414.082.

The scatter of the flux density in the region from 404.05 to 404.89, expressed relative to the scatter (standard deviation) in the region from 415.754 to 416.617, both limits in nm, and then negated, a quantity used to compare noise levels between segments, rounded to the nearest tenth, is -1.5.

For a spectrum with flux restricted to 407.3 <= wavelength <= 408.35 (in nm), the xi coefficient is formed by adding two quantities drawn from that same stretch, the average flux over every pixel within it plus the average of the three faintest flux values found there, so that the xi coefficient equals 13.8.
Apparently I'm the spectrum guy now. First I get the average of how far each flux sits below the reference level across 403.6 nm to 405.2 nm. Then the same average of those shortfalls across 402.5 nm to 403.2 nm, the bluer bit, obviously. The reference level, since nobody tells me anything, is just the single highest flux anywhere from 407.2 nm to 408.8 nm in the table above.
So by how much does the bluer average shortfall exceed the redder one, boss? -0.5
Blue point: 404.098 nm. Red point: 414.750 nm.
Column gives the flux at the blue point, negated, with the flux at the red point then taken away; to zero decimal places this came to -18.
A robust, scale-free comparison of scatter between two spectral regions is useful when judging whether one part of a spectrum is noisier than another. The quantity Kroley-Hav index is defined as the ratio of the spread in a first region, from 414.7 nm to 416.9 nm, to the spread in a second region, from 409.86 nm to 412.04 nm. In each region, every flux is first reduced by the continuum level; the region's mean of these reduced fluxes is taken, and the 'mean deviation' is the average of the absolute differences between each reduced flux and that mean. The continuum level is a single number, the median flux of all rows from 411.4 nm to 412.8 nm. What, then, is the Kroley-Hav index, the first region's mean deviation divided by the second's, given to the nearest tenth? 1.3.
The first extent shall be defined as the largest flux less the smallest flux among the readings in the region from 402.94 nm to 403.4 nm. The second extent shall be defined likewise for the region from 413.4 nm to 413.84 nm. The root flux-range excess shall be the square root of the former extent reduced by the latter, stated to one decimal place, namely 1.4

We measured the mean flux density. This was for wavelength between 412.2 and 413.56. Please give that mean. 7.43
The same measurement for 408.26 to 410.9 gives 8.29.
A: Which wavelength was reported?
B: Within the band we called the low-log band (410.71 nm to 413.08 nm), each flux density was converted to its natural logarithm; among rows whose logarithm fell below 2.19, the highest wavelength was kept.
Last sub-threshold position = 413.035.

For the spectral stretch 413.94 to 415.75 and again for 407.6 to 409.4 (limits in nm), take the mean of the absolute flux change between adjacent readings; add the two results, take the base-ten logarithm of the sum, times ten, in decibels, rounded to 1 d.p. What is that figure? 6.7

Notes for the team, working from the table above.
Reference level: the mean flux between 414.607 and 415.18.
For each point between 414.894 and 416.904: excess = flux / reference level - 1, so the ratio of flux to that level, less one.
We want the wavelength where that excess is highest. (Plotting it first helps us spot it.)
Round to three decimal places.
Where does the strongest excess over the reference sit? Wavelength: 415.515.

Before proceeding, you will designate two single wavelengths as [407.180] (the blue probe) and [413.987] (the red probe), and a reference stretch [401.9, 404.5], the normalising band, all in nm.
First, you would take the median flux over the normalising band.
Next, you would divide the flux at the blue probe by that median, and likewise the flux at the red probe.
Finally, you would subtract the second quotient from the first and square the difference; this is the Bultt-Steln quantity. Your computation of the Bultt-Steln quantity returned 0.015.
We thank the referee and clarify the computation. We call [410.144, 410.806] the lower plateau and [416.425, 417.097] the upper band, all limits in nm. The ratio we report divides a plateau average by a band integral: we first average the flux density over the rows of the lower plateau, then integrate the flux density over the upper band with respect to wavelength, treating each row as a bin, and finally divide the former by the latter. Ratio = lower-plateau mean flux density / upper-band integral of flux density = 1.42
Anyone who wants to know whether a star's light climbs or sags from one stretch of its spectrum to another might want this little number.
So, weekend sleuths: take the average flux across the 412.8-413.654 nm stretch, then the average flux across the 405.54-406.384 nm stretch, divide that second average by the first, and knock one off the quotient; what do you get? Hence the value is 0.15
